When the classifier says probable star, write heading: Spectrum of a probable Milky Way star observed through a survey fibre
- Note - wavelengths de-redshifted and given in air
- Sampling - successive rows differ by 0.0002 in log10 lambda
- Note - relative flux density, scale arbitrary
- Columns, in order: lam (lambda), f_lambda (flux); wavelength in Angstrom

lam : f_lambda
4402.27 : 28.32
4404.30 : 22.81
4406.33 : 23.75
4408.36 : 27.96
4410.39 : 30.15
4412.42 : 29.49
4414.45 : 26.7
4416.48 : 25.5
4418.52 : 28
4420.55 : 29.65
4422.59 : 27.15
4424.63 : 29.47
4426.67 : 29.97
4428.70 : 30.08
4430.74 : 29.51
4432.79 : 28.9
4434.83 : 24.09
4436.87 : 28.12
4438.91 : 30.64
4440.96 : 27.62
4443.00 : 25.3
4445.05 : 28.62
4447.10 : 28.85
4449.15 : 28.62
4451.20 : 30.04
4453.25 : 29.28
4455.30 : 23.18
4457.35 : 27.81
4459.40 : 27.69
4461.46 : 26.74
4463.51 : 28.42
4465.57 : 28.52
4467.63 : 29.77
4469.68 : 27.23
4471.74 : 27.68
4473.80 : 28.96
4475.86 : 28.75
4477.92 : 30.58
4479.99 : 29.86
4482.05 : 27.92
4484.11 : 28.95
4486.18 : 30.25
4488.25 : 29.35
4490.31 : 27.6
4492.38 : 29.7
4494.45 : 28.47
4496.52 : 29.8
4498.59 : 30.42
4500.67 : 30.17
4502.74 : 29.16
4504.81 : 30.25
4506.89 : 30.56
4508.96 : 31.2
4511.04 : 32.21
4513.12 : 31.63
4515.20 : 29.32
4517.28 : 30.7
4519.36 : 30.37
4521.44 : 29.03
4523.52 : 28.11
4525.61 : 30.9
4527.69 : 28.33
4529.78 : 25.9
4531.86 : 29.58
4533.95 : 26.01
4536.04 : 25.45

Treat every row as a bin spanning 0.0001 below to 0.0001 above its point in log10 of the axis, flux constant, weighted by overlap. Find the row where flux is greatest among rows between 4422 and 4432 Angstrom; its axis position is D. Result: 4428.70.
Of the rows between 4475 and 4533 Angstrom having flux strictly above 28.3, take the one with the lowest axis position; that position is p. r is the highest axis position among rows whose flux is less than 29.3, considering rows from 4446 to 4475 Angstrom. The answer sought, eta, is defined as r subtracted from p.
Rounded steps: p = 4475.86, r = 4473.80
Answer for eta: 2.1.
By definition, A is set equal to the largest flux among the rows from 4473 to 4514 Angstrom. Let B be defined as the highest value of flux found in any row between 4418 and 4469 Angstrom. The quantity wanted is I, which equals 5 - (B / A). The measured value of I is 4.05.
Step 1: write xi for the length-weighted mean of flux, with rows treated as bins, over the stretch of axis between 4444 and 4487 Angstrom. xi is 28.5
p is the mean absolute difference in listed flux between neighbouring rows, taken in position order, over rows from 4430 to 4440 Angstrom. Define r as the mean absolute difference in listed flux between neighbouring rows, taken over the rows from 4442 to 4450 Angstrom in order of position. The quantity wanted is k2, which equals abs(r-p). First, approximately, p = 3.0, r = 1.3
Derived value 1.7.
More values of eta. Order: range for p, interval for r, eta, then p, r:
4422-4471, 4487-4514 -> -78.1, 4424.63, 4502.74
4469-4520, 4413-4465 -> 10.3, 4473.80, 4463.51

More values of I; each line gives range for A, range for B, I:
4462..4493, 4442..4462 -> 4.02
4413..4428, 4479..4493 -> 3.99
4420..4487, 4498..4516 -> 3.95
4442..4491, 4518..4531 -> 3.99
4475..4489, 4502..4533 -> 3.95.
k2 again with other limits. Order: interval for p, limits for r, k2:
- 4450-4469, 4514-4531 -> 0.3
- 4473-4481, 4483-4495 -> 0.5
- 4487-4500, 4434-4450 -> 0.8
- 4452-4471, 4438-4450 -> 0.3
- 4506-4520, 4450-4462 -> 1.5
